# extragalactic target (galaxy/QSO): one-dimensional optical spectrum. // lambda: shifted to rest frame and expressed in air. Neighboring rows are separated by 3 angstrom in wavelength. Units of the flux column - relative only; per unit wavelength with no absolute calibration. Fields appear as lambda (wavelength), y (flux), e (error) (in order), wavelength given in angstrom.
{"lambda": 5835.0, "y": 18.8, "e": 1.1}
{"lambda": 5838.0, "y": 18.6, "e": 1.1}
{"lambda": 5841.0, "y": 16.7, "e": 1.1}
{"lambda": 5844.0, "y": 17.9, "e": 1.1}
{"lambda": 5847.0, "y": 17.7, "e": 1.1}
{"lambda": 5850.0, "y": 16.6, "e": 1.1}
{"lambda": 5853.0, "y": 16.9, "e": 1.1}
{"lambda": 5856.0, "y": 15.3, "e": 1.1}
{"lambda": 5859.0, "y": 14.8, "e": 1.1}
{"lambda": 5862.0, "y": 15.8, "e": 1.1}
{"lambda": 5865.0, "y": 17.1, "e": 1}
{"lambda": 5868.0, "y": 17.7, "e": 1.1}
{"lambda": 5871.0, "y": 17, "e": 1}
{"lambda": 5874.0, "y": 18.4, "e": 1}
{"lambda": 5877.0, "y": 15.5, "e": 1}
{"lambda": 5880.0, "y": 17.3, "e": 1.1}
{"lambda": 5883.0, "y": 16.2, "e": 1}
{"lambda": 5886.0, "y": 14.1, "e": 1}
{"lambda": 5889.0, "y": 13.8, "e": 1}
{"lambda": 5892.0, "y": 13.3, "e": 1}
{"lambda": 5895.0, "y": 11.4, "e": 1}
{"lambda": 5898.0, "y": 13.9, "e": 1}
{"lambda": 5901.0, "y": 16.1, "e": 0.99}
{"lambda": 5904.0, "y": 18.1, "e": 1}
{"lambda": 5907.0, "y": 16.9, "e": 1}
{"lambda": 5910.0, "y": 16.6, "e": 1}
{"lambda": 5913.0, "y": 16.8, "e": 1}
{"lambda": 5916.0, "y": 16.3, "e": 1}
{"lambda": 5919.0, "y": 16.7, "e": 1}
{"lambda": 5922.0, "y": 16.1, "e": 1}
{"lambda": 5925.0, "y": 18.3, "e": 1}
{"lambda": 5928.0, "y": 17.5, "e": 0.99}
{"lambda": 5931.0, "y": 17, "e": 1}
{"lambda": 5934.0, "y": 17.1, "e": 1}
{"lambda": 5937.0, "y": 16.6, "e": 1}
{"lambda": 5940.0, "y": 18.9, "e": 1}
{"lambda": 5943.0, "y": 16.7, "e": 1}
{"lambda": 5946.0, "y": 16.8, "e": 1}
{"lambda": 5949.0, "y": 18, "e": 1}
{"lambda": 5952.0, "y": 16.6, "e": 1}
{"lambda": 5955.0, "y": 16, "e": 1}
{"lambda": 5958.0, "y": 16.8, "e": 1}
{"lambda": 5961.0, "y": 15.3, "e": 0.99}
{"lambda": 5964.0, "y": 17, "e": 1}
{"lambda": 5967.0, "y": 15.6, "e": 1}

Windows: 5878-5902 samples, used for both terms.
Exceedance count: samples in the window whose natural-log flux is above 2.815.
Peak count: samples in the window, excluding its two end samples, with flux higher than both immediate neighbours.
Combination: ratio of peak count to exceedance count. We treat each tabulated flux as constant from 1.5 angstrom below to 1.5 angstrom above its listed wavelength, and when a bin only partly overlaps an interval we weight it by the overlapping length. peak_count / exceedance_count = 0.00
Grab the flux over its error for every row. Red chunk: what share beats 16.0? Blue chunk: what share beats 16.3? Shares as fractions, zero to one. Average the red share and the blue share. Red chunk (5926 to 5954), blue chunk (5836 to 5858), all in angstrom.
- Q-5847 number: 0.57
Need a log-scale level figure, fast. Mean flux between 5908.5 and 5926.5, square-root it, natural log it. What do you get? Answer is 1.411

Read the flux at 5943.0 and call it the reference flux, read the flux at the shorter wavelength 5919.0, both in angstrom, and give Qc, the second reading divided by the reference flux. 1.00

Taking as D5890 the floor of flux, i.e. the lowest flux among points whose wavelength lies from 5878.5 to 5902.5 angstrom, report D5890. 11.4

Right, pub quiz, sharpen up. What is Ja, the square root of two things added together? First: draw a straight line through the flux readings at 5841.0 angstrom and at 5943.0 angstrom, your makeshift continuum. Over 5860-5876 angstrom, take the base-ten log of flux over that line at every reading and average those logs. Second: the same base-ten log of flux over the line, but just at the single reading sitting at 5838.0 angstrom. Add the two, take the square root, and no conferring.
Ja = 0.24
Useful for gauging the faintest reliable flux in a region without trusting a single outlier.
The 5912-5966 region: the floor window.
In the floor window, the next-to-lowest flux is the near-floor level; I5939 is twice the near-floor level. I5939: 32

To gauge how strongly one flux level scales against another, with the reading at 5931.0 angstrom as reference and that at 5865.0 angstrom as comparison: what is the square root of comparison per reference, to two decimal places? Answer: 1.00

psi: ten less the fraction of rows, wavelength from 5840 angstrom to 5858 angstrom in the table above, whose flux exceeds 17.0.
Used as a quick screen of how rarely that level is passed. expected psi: 9.67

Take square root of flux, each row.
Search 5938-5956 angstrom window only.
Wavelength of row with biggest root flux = 5940.0 angstrom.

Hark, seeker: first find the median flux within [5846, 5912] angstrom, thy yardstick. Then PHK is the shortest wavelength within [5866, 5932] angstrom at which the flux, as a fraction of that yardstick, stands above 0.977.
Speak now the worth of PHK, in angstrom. 5868.0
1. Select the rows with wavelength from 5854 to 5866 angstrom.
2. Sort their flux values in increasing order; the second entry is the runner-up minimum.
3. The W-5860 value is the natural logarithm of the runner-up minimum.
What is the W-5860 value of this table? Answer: 2.73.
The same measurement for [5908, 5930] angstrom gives 2.79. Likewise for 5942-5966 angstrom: 2.77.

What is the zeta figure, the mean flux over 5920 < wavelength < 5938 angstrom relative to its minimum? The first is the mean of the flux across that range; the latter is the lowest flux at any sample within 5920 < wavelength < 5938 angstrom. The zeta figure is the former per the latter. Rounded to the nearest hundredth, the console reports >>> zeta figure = 1.06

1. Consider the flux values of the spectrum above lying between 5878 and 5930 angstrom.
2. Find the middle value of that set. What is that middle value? 16.3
